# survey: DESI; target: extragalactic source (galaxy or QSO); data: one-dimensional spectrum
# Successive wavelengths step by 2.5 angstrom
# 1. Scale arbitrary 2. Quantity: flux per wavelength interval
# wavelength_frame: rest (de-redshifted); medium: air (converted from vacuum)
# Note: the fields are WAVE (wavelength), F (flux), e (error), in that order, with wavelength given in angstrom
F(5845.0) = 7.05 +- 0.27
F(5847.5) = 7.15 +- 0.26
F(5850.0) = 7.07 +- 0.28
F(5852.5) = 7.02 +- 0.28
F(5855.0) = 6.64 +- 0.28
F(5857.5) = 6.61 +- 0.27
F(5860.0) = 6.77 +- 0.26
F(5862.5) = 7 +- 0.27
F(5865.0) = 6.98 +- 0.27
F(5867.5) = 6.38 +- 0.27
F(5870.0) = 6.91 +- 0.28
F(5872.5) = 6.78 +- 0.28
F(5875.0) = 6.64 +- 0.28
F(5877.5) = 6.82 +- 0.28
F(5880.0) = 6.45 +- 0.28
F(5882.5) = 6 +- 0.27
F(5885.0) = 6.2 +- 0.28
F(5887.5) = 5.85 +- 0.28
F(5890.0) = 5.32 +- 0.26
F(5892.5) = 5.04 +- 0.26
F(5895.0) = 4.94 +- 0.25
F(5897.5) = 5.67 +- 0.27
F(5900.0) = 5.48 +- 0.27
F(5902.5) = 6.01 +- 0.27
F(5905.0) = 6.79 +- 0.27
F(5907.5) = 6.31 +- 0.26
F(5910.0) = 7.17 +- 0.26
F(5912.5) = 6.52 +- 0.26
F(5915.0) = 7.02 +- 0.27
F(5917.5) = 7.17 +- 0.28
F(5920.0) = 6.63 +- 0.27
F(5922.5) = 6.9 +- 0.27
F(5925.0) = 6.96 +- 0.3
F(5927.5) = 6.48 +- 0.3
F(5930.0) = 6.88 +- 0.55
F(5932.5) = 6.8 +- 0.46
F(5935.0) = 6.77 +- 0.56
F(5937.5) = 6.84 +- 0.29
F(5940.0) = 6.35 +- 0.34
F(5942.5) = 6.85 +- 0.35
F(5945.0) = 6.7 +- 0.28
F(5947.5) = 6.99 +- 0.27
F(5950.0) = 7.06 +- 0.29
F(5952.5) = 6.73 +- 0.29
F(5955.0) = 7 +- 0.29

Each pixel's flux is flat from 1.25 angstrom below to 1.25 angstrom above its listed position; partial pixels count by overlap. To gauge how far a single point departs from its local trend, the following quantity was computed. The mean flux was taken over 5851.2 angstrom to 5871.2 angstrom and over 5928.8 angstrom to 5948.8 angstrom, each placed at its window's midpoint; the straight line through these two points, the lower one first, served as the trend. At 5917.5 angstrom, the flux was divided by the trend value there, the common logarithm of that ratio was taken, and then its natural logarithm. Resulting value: -3.7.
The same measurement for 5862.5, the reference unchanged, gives -4.3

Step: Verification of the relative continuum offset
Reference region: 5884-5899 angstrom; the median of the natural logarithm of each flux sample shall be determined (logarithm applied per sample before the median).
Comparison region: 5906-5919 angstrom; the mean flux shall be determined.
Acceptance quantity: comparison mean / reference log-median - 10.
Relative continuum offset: -5.99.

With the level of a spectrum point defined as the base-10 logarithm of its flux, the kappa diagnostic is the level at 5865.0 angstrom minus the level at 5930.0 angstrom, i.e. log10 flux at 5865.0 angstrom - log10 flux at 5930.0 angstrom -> 0.01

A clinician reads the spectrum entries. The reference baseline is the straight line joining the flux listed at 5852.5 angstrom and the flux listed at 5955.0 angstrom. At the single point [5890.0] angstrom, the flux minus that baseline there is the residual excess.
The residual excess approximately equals -1.7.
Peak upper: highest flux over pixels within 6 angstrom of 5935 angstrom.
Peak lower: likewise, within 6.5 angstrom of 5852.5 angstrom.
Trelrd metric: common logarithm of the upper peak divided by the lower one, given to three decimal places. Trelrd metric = -0.017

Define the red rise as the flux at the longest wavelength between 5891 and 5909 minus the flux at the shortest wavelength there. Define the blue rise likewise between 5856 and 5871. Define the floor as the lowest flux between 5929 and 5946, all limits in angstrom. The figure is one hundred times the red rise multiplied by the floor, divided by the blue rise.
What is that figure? 2688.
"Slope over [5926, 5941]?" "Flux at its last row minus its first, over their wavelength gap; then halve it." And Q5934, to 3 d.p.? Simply -0.005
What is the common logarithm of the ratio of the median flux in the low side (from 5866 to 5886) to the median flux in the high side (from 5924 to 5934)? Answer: -0.019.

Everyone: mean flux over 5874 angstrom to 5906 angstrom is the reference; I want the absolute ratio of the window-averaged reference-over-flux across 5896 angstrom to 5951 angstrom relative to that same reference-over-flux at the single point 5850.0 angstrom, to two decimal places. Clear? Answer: 1.07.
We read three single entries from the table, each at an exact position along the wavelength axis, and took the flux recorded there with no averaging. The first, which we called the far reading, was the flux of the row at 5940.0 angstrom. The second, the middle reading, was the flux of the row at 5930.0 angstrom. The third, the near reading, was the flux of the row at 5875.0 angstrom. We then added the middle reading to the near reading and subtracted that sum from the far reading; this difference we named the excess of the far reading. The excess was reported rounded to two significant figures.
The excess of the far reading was -7.2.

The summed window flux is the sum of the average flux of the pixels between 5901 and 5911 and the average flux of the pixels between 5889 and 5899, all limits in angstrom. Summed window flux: 11.8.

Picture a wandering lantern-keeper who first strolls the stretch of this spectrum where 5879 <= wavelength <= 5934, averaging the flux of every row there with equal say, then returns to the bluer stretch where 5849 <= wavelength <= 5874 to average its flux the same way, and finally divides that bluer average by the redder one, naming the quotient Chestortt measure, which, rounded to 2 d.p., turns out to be 1.08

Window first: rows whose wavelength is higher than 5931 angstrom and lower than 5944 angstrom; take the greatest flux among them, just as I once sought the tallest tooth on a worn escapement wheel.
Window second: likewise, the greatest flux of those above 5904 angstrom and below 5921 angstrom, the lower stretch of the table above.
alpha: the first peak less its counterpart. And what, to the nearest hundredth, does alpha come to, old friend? -0.32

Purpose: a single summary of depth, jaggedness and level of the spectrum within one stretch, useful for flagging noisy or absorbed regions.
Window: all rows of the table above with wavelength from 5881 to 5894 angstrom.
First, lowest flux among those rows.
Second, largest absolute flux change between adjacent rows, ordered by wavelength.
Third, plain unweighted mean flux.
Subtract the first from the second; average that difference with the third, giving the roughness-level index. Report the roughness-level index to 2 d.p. 0.59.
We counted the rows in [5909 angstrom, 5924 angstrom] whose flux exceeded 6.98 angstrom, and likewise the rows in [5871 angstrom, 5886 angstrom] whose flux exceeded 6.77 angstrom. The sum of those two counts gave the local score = 5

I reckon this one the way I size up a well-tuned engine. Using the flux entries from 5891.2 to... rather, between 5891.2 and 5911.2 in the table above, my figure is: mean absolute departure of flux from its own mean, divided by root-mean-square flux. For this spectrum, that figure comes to 0.11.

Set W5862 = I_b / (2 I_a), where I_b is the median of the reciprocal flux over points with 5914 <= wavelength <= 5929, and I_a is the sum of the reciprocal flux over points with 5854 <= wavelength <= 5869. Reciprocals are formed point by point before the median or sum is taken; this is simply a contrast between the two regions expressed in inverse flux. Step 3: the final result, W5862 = 0.081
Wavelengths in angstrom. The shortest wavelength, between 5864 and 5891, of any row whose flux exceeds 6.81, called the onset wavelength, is 5865.0 angstrom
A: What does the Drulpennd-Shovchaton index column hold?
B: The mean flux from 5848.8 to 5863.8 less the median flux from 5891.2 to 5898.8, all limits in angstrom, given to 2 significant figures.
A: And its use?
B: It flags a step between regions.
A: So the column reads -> 1.8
